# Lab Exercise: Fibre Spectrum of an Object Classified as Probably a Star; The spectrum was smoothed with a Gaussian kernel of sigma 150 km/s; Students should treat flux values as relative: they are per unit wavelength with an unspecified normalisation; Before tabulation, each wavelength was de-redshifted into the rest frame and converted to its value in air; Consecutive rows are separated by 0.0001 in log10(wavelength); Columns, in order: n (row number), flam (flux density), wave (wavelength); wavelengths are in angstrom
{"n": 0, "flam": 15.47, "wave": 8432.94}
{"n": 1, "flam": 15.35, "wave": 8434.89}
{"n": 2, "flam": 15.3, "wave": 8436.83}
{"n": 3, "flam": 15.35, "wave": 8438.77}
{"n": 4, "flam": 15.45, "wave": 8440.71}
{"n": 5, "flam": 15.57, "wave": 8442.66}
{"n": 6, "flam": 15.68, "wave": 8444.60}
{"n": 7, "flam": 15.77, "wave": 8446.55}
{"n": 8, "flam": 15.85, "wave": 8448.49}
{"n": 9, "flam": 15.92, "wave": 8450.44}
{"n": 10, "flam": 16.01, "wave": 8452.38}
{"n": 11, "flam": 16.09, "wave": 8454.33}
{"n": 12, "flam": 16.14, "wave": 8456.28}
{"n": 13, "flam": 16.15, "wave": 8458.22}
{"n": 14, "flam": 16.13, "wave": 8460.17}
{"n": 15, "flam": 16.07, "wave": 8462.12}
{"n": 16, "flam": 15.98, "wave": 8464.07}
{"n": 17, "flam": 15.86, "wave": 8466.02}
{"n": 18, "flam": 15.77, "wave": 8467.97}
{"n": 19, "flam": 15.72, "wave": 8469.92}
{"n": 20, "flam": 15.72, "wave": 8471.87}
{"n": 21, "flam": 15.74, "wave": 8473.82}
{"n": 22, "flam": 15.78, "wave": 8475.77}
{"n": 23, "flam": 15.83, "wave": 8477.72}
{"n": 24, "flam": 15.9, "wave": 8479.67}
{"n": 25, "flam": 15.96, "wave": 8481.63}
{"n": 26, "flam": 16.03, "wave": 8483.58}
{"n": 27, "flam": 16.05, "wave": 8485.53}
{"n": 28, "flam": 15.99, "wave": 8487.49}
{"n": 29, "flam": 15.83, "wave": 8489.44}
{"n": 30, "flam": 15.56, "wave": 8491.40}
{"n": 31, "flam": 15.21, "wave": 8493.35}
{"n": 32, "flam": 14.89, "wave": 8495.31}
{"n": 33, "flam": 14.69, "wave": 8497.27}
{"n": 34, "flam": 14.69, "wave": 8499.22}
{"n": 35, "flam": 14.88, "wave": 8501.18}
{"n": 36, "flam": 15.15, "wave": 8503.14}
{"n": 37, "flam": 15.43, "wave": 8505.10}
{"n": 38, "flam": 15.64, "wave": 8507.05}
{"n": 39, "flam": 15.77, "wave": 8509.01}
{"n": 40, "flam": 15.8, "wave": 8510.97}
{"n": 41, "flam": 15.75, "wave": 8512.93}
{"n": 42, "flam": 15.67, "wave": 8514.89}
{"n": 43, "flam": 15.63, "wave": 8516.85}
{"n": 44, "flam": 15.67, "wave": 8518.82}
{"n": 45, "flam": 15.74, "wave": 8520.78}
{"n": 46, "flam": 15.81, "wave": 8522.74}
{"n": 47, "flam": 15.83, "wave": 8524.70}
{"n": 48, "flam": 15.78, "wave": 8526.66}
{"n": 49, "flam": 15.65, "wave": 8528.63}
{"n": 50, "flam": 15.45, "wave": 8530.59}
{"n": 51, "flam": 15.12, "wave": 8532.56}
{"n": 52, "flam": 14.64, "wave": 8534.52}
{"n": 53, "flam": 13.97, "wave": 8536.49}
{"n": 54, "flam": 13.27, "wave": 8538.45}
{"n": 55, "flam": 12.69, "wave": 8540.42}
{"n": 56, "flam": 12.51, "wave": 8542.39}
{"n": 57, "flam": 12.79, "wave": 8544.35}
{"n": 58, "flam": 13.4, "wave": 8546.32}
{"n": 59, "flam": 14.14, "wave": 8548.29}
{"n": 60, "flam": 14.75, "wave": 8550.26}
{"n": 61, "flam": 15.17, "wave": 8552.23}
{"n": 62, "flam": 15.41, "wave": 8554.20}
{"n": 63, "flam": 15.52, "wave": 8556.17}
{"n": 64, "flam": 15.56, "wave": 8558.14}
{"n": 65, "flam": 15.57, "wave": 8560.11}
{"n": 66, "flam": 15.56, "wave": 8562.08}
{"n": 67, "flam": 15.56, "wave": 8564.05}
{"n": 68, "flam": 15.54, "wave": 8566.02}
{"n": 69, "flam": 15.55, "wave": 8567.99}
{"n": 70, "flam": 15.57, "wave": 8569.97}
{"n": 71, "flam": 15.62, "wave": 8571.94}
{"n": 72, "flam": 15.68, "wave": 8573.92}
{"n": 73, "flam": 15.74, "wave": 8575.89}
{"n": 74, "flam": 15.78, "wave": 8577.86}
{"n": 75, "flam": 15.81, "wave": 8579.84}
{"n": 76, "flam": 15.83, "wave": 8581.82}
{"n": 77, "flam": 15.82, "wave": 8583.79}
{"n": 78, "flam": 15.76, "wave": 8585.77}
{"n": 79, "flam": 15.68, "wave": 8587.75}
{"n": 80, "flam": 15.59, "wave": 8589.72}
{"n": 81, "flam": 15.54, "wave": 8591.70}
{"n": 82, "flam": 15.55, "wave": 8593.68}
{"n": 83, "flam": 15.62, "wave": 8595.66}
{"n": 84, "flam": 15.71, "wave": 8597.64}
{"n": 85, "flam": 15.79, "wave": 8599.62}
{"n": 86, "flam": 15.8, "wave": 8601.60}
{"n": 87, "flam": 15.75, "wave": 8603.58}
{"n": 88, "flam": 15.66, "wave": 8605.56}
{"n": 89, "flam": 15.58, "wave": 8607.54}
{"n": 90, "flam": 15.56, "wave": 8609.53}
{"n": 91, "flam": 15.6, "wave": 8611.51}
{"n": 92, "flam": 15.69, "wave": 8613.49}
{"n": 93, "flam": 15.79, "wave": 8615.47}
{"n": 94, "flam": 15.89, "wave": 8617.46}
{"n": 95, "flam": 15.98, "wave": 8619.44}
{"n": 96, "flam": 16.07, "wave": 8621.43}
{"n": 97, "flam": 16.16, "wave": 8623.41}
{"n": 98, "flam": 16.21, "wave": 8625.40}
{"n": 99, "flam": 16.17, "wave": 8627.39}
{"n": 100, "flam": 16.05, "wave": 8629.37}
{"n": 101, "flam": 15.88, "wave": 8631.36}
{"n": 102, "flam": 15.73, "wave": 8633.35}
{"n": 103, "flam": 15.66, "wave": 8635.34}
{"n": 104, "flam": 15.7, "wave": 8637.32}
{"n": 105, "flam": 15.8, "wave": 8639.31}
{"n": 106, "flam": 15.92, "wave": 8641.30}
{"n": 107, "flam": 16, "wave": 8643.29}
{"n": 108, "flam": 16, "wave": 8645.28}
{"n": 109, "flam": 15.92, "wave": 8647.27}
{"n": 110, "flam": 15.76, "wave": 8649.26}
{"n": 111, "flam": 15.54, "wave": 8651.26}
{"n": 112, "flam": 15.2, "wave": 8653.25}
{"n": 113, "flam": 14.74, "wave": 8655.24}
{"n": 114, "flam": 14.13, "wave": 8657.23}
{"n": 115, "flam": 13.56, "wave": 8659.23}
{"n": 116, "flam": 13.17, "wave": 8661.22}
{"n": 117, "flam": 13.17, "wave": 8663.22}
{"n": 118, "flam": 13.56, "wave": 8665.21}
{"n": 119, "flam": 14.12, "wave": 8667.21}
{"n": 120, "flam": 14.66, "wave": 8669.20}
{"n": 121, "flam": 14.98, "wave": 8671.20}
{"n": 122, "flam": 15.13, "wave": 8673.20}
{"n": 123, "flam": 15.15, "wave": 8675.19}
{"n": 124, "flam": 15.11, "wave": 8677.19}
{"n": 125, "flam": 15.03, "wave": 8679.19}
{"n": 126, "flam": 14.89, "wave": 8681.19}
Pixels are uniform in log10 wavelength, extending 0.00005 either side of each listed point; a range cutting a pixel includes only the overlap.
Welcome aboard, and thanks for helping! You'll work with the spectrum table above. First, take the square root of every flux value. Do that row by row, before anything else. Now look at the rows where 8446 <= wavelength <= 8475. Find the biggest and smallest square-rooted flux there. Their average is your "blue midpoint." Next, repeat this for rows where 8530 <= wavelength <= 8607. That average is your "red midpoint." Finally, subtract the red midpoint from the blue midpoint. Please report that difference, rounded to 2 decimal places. 0.23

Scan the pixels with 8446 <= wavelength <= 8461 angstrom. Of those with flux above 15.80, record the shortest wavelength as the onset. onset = 8448.49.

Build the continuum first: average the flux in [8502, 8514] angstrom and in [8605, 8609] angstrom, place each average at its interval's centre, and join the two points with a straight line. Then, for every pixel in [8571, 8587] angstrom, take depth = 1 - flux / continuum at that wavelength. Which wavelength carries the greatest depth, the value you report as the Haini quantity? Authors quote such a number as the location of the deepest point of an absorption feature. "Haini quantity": 8571.94 angstrom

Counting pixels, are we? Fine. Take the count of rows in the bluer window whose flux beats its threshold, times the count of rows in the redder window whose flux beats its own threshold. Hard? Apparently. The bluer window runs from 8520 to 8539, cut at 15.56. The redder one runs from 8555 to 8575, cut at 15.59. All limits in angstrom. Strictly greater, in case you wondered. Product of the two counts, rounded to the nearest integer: 10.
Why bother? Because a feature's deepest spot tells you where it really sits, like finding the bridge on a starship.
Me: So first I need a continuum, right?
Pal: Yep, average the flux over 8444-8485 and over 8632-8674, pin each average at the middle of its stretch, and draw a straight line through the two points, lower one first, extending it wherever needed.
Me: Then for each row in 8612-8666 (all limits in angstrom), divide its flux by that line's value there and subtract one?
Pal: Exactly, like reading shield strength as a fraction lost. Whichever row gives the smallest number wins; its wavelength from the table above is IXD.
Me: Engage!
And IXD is 8661.22 angstrom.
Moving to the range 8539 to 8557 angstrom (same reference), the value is 8542.39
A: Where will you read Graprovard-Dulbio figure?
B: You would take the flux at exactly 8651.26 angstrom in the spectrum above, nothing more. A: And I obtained 15.54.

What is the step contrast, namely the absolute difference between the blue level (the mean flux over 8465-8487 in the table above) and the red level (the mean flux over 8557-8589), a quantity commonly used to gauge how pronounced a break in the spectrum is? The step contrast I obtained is 0.19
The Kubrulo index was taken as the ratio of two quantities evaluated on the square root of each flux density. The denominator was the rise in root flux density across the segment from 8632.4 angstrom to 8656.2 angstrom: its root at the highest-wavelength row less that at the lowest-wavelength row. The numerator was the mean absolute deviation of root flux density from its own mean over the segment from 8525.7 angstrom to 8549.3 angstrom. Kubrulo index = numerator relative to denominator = -1.1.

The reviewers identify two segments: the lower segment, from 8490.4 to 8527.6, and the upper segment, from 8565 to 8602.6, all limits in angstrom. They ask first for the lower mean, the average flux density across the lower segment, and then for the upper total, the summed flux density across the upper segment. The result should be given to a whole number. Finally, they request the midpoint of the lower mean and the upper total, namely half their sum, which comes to 157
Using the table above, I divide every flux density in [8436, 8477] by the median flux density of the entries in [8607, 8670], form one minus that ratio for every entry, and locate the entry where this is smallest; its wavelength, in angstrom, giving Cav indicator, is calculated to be 8458.22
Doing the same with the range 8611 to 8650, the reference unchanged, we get 8625.40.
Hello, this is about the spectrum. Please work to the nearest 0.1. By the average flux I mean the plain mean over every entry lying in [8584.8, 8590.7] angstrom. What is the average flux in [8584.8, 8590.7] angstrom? 15.7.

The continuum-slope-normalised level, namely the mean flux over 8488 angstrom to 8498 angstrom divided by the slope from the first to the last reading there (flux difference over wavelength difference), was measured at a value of -105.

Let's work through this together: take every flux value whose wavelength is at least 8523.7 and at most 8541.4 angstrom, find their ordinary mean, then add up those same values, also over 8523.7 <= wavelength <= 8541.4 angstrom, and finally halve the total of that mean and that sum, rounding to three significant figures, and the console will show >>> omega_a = 73.6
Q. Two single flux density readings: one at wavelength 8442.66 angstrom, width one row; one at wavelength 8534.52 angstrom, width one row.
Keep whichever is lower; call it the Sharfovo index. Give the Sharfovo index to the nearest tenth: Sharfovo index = 14.6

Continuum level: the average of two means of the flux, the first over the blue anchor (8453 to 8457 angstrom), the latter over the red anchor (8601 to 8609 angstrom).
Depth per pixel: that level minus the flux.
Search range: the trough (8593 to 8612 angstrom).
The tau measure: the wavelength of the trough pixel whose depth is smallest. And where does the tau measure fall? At 8601.60 angstrom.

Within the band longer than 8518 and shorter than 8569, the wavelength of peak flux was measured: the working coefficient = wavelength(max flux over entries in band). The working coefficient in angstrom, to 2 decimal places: 8524.70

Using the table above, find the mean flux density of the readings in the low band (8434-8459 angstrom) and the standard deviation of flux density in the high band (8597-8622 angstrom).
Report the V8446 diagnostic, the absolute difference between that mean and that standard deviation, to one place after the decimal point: 15.6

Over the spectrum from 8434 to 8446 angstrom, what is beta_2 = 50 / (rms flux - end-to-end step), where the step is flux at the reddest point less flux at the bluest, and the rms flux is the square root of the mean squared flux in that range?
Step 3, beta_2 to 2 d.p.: 3.31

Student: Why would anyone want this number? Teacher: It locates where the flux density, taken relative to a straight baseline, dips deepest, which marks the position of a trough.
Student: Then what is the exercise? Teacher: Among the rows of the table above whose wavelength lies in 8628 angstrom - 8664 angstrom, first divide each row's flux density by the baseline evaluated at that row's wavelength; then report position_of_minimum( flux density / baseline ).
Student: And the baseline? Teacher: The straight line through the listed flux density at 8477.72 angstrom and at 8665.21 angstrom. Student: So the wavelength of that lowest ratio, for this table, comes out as 8661.22 angstrom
